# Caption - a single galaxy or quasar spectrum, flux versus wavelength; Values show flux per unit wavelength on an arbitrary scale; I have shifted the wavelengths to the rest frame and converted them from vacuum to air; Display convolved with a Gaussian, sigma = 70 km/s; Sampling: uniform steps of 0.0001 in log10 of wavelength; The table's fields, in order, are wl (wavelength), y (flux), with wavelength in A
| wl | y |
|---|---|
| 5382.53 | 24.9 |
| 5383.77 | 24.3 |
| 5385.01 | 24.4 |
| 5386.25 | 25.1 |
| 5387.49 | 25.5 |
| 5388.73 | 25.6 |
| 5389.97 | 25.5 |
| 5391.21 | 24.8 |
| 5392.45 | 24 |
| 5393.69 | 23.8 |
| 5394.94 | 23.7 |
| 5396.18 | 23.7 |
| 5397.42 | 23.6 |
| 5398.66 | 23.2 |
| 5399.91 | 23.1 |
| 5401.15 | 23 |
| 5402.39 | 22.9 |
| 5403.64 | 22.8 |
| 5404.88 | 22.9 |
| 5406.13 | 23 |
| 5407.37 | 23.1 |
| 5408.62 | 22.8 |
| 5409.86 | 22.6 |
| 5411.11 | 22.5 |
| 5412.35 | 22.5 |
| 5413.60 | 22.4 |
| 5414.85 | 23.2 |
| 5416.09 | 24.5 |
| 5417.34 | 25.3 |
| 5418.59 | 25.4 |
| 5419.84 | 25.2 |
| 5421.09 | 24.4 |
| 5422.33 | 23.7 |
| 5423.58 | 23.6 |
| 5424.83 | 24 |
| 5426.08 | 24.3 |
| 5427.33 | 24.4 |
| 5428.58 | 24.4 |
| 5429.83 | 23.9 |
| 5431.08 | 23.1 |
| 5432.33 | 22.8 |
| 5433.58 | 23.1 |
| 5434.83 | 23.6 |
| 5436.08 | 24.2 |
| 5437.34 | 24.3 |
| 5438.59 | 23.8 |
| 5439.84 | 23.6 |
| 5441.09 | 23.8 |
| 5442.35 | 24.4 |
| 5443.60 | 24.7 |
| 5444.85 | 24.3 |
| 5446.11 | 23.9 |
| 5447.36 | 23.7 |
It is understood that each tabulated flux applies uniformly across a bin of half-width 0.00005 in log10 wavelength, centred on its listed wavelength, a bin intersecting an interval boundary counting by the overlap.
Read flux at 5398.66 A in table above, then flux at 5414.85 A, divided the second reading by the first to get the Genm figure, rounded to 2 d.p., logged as 1.00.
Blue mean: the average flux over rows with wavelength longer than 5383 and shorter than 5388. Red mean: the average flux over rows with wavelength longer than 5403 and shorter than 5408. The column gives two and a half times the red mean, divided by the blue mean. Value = 2.31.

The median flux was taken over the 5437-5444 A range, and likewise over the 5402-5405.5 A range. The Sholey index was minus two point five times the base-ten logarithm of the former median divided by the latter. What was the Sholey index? -0.053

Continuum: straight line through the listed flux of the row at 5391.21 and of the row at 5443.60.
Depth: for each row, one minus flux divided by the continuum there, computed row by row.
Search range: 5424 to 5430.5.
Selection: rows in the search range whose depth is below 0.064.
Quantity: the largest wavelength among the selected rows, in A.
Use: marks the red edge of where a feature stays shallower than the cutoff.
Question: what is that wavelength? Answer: 5429.83 A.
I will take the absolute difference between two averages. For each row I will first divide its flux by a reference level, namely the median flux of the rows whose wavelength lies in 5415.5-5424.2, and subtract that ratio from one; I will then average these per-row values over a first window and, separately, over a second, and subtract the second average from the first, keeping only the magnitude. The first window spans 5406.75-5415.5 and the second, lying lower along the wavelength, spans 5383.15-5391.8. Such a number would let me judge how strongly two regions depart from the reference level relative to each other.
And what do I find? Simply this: 0.094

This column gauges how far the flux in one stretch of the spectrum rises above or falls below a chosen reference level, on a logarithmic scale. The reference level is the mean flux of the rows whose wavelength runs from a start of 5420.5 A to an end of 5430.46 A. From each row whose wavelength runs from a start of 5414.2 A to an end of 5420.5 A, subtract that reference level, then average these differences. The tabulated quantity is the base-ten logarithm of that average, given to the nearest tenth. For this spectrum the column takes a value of -0.2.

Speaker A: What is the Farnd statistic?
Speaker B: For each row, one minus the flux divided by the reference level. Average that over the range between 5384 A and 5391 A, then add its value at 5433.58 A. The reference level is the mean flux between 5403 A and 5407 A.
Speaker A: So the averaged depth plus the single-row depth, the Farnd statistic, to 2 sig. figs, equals -0.11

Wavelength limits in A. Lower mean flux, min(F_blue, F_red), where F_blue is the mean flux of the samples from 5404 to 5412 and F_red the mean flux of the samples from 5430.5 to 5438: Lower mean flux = 22.8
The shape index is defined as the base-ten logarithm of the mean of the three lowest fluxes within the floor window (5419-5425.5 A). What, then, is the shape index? 1.38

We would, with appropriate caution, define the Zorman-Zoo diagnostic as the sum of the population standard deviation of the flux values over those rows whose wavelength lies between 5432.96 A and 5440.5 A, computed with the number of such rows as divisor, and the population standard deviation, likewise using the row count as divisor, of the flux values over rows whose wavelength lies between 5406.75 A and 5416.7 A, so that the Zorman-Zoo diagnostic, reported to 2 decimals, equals 1.05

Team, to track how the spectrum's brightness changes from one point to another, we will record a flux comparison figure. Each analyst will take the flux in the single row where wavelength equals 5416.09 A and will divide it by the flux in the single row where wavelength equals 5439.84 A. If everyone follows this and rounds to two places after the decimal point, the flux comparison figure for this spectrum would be 1.04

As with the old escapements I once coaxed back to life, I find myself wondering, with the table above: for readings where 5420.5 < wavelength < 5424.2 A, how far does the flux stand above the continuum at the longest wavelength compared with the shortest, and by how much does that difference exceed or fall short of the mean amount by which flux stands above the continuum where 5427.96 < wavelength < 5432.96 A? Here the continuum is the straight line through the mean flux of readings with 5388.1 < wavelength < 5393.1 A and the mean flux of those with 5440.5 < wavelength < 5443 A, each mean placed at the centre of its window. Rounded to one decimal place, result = 0.0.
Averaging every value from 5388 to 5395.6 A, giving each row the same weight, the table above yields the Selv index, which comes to 24.6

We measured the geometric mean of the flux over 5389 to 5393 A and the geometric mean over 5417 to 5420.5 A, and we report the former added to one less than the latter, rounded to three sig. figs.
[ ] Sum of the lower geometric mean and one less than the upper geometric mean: 49.1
